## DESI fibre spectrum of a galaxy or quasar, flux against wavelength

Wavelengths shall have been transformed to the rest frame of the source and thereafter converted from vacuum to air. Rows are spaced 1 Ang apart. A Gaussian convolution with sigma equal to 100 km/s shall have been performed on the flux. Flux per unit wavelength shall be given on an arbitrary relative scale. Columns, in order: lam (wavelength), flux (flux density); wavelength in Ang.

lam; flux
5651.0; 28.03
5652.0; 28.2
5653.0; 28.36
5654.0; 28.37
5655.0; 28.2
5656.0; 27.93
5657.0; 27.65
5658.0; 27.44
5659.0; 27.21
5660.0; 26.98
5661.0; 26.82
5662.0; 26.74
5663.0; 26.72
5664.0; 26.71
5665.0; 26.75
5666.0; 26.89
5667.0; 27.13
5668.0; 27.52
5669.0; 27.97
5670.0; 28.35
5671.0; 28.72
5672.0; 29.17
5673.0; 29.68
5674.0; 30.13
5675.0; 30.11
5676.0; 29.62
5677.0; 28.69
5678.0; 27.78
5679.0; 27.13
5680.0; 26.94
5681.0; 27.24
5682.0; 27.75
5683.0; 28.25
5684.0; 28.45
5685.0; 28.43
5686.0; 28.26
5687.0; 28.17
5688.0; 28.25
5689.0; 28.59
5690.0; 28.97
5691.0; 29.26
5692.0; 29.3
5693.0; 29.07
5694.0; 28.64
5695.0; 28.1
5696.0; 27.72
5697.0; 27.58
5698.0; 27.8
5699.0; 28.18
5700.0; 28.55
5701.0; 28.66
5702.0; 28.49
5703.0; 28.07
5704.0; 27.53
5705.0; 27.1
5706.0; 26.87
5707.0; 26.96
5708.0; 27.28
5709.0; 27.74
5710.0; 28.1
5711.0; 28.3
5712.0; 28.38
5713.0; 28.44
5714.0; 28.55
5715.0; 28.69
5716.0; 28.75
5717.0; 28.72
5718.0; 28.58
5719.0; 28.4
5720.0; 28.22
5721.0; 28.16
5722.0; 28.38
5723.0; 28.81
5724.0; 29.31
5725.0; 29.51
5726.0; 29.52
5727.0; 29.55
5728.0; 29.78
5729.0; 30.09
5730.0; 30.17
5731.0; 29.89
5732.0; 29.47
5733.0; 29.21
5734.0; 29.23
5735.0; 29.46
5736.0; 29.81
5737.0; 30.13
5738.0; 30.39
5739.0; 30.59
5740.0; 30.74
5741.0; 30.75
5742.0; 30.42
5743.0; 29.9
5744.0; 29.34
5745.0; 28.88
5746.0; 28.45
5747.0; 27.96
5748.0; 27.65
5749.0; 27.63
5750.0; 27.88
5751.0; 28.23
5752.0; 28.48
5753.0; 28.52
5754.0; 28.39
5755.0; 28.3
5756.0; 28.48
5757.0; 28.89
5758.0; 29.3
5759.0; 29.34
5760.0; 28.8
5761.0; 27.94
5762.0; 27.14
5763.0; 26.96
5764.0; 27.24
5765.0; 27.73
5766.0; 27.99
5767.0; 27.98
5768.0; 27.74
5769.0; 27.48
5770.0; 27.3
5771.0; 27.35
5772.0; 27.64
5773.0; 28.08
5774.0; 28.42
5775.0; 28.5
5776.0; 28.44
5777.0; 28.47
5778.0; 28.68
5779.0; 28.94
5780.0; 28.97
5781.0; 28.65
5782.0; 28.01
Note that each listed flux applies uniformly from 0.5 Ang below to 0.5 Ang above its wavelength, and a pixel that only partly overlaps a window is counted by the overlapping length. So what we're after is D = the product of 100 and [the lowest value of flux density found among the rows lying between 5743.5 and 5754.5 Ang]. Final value 2763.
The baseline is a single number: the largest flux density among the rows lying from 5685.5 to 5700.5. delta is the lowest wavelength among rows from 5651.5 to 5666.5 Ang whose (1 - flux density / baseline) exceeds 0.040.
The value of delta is 5656.0 Ang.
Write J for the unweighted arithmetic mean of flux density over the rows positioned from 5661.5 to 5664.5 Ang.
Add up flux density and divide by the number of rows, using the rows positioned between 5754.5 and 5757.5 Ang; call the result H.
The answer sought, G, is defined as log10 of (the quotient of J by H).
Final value -0.029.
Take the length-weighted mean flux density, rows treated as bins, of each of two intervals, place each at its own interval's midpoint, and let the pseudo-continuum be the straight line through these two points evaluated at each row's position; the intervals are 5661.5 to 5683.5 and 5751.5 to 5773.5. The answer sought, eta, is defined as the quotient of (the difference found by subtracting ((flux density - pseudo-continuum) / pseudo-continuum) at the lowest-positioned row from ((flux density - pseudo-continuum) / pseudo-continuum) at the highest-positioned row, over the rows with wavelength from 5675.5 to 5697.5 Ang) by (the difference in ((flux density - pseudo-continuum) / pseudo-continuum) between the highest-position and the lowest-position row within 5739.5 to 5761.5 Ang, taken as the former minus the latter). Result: 0.7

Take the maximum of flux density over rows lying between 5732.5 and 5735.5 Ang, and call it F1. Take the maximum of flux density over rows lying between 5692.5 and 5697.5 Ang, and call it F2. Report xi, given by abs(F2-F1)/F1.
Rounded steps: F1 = 29.46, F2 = 29.07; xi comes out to 0.01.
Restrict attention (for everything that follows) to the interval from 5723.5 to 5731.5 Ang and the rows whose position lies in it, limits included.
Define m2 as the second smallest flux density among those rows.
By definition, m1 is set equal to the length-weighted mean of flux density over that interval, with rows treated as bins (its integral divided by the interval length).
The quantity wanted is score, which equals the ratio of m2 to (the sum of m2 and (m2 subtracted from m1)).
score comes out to 0.993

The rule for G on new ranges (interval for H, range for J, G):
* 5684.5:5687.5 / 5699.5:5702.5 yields 0.004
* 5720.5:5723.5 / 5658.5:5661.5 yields -0.023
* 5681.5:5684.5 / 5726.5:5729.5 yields 0.025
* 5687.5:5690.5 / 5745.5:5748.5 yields -0.009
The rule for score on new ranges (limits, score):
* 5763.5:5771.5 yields 0.989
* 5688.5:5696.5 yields 0.979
